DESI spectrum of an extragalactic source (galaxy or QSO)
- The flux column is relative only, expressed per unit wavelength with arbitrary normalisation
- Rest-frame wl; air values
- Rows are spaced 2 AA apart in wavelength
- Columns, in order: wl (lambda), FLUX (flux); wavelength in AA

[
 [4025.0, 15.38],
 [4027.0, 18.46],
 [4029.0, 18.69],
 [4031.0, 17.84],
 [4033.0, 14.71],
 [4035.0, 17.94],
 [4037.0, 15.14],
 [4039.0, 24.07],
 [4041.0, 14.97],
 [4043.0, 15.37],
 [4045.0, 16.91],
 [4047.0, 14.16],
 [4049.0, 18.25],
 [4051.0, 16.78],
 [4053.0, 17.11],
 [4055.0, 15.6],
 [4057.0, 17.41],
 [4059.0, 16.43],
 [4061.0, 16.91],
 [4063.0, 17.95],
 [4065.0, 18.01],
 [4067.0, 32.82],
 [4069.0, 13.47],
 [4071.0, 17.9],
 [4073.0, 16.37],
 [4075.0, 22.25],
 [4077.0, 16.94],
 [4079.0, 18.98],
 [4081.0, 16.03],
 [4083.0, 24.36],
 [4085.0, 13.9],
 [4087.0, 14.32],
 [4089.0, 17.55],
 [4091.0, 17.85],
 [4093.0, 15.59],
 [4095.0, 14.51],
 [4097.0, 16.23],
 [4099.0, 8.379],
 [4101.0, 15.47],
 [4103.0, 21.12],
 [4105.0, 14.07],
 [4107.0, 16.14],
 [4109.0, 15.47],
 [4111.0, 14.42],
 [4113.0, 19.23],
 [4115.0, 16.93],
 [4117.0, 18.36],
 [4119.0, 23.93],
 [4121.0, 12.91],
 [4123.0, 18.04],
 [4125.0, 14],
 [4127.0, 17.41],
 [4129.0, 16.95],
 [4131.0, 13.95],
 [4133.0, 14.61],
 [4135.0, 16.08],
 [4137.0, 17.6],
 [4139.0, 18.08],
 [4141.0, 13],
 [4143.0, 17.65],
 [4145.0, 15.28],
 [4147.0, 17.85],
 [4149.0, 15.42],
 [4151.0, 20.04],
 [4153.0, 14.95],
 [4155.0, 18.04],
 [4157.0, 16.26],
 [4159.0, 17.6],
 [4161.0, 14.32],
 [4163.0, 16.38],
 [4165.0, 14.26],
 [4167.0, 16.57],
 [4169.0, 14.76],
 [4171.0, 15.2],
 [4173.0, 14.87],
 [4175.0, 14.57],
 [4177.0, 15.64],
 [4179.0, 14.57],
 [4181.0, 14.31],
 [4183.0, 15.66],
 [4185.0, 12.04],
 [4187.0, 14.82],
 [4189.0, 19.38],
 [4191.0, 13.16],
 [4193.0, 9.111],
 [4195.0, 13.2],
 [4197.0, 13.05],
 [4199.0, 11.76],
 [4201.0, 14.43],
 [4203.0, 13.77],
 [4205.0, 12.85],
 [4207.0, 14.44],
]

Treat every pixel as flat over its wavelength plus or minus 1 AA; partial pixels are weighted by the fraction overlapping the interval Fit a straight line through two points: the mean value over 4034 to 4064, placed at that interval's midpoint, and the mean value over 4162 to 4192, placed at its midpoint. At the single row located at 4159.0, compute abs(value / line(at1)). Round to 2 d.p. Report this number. 1.15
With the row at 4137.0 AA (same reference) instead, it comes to 1.12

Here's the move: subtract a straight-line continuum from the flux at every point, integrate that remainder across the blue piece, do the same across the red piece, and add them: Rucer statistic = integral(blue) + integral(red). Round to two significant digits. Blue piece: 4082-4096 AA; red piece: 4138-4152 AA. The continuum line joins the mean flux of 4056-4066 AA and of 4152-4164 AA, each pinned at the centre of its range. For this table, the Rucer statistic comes 2.7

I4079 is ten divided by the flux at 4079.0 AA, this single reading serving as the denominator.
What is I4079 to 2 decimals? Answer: 0.53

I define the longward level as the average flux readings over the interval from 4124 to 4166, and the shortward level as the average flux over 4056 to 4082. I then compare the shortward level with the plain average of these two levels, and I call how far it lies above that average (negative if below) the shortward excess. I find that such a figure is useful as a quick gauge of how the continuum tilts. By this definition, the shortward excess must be 1.2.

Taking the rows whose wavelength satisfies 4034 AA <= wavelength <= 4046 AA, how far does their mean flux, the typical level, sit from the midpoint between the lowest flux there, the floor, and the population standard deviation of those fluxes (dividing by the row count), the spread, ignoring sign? 8.3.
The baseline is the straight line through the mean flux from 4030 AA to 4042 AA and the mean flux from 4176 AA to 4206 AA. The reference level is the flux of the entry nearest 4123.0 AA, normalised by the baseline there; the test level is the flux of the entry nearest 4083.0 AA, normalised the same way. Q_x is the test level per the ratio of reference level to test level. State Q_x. 1.90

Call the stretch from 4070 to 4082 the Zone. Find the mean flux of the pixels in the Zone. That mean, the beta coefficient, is 18.1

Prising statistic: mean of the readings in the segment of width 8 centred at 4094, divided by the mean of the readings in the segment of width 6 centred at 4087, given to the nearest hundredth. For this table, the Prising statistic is 1.05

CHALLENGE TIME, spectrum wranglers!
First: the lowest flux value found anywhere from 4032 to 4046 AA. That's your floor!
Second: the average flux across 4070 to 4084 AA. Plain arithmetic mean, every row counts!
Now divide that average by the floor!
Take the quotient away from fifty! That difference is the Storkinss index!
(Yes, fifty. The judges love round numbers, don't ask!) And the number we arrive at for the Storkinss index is 48.7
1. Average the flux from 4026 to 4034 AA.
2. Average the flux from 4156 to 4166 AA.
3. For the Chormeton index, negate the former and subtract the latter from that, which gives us -33.2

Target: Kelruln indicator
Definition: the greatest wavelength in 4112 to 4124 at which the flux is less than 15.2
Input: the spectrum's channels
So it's 4121.0 AA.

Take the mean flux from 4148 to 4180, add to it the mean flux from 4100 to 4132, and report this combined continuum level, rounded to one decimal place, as 32.6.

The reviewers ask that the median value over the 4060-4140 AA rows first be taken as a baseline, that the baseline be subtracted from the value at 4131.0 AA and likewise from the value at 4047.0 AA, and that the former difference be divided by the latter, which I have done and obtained 1.1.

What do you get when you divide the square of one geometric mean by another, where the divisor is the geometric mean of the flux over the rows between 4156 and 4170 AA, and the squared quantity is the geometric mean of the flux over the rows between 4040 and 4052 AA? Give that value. 16.3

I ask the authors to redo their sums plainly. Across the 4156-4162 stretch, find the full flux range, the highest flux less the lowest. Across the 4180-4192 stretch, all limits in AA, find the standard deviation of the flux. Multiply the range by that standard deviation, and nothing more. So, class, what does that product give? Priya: 8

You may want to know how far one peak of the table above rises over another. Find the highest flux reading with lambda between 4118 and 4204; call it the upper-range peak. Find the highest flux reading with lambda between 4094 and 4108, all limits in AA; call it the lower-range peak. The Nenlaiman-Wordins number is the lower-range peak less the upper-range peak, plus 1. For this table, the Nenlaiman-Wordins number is -1.8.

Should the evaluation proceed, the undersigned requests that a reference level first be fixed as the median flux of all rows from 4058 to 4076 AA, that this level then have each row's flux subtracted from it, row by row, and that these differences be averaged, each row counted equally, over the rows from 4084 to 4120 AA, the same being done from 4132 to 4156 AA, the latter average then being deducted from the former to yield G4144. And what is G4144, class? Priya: 0.2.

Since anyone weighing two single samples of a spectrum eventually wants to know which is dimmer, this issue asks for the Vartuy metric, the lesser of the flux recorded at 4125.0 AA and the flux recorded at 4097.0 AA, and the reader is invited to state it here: 14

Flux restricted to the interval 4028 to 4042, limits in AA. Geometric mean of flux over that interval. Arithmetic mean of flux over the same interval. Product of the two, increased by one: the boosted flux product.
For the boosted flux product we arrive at 307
